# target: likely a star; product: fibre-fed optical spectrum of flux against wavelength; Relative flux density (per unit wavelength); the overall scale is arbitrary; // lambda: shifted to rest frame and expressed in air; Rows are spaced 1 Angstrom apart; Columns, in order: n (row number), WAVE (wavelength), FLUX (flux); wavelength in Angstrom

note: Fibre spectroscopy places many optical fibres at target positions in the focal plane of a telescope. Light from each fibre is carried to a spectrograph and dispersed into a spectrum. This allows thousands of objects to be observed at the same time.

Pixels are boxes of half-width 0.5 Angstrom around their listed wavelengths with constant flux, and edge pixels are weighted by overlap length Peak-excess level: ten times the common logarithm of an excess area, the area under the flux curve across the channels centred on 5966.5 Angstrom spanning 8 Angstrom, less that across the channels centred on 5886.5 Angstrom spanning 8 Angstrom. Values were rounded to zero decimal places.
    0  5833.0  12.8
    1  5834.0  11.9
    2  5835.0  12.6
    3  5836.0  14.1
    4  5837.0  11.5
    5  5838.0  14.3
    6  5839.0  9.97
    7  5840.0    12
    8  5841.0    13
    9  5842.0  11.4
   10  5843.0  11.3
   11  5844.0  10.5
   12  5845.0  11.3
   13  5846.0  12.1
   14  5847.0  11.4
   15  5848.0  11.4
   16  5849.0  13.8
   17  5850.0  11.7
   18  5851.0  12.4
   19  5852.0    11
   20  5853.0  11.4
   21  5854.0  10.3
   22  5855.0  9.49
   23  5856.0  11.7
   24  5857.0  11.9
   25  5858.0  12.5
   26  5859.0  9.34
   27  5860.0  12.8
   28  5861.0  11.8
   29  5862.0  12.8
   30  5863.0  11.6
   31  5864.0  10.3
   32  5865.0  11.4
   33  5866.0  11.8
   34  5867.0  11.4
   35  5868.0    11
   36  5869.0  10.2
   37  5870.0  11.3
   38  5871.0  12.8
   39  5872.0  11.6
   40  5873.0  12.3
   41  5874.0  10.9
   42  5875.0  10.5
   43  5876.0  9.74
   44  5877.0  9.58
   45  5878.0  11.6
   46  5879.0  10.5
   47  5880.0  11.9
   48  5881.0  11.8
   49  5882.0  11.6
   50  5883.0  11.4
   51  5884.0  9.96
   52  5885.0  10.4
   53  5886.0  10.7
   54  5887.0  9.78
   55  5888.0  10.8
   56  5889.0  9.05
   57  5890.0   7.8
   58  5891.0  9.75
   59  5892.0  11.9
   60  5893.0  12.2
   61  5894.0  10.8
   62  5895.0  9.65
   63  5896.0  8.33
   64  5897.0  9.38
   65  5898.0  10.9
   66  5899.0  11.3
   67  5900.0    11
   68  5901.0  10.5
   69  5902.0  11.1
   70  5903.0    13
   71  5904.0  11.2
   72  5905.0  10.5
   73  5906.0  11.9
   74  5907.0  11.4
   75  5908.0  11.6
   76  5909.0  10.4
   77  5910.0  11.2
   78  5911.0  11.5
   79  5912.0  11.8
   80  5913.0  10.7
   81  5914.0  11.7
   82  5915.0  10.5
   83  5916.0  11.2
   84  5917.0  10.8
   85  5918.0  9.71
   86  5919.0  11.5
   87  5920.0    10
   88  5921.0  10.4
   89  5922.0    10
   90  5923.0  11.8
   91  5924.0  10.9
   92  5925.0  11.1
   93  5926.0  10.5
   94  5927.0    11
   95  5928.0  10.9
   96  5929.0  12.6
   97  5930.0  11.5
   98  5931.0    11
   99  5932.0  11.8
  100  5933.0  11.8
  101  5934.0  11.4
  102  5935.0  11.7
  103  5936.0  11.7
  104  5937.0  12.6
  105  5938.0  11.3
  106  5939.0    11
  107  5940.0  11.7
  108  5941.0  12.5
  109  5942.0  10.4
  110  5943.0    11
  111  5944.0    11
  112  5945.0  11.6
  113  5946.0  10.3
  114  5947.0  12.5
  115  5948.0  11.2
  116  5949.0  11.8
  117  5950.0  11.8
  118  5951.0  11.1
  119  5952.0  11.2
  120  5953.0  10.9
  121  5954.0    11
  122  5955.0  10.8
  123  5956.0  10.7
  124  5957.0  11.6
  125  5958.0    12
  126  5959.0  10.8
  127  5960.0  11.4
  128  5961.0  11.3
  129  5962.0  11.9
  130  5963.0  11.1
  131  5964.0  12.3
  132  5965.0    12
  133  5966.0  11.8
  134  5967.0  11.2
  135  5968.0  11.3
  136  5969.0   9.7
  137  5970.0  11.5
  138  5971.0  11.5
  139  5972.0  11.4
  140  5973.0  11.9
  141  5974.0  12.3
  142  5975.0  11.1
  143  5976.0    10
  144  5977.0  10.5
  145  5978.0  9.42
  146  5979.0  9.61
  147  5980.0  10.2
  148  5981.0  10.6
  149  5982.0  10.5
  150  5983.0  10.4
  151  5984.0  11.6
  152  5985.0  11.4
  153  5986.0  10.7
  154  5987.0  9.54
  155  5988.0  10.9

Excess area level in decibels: 10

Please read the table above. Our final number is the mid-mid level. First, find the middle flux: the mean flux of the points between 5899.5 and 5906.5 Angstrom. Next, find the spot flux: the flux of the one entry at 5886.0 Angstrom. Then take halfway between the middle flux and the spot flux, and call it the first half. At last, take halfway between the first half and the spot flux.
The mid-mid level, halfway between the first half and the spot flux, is 10.9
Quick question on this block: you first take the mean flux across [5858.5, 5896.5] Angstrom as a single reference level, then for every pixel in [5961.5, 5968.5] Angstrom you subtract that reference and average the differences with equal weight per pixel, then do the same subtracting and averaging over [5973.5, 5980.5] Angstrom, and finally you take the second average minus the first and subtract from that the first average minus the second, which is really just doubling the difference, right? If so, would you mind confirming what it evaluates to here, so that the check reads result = -2.4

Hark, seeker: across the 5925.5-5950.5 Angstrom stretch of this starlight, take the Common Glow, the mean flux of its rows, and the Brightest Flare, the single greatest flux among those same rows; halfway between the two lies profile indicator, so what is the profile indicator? 12.0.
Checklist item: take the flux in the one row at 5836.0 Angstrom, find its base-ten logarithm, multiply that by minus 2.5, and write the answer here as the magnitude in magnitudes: -2.87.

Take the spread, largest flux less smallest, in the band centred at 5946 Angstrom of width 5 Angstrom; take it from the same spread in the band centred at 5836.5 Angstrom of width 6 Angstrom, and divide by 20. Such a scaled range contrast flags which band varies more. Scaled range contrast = 0.11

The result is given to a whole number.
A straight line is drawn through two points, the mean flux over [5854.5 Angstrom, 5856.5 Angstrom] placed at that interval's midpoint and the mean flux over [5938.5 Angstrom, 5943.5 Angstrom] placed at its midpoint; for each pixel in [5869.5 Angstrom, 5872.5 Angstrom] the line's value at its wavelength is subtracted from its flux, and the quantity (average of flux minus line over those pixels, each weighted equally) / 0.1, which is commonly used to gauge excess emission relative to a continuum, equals 12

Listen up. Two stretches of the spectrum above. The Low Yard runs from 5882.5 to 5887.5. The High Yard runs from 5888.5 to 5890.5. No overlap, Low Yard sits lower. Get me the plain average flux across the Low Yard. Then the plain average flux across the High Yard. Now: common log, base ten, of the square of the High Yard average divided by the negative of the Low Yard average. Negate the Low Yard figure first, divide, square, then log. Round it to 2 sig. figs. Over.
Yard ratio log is -0.19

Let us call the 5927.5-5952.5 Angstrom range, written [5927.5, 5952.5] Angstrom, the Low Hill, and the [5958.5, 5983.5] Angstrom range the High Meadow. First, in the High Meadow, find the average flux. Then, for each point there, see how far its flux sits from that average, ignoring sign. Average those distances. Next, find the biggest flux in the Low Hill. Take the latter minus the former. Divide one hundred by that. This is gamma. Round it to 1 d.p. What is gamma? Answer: 8.4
